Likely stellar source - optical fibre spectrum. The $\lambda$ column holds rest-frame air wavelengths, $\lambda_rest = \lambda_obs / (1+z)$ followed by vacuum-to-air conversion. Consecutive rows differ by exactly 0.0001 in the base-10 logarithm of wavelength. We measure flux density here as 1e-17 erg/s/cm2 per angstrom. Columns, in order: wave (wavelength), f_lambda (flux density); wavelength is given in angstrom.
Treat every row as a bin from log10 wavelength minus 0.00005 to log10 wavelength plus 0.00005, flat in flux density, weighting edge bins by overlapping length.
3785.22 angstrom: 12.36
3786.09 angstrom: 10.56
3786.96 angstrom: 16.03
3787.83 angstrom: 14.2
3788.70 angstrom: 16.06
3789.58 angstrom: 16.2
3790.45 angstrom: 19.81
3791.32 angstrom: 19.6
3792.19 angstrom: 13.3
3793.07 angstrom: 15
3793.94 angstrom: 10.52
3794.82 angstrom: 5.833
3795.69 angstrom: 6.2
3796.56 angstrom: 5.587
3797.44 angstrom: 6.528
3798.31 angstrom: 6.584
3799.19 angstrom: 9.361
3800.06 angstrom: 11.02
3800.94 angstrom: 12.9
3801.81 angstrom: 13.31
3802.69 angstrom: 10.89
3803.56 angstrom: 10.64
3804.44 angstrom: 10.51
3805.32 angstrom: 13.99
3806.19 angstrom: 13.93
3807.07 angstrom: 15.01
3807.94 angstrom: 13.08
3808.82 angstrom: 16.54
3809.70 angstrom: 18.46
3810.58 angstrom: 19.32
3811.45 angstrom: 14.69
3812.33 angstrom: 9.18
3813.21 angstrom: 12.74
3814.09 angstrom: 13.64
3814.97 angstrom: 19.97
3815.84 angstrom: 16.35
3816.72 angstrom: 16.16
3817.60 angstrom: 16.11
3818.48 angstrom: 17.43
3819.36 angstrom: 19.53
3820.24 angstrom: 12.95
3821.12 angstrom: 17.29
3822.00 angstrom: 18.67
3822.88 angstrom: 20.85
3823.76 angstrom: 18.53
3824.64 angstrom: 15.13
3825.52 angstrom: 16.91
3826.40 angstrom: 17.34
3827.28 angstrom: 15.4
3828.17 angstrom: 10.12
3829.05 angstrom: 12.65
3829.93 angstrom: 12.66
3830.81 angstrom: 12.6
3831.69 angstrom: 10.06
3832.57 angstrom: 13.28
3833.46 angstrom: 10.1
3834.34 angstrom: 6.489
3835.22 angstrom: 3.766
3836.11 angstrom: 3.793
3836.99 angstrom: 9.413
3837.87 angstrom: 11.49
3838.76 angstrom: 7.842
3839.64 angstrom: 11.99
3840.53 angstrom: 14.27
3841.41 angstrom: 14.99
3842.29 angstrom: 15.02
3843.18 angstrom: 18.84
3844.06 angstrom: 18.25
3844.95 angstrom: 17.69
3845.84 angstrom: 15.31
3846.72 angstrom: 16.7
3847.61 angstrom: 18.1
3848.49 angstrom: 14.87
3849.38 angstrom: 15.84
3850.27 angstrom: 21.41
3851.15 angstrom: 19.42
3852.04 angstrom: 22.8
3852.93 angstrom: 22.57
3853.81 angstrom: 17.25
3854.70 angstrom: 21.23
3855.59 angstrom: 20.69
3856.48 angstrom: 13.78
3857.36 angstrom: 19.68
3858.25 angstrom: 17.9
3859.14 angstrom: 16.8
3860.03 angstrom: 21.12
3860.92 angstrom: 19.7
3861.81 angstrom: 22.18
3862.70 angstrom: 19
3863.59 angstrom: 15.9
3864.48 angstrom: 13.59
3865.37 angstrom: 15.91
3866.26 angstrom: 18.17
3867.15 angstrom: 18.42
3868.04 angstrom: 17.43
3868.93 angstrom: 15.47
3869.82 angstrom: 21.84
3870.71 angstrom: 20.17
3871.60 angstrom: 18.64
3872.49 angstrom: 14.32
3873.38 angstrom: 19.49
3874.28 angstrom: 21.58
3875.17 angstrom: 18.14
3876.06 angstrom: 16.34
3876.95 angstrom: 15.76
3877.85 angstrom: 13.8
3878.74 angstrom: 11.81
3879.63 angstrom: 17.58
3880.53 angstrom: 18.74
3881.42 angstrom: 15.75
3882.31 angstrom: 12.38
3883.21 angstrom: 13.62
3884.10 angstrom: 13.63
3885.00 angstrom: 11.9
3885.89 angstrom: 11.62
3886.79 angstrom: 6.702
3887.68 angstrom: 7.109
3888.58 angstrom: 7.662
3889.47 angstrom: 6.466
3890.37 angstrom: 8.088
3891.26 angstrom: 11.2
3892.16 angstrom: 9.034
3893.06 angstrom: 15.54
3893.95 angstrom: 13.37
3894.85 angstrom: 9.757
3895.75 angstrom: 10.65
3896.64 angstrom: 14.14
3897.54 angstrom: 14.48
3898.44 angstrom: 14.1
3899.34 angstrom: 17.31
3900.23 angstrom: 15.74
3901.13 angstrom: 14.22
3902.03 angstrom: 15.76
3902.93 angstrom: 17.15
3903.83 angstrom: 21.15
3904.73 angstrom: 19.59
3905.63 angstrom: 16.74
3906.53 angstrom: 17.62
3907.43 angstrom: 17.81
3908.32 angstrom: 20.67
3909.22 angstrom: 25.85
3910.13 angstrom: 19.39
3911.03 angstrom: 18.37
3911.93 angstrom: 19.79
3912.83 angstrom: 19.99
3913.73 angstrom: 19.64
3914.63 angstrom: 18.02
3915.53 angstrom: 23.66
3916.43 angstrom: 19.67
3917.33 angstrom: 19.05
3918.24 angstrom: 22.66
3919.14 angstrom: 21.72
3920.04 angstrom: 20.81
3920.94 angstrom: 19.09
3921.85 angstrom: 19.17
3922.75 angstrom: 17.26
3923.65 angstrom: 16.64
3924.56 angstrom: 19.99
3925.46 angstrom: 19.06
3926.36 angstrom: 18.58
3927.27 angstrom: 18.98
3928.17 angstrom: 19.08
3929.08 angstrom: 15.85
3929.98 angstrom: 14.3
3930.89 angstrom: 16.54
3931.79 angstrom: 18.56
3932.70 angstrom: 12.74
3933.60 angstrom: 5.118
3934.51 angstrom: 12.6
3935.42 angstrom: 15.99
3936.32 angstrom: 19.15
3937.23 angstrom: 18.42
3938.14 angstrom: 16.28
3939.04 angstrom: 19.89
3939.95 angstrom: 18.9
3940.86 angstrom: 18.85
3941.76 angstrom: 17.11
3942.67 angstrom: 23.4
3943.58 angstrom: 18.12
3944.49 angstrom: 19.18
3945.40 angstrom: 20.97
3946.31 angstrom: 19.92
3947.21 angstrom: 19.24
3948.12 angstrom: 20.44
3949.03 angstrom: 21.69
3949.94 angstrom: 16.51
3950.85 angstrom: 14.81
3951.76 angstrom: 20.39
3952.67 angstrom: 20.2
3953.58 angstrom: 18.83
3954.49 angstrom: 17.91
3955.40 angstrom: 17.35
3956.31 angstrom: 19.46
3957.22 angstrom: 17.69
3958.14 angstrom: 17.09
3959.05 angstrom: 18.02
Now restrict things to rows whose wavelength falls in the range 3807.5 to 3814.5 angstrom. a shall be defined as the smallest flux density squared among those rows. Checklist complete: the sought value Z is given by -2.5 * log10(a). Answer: -4.8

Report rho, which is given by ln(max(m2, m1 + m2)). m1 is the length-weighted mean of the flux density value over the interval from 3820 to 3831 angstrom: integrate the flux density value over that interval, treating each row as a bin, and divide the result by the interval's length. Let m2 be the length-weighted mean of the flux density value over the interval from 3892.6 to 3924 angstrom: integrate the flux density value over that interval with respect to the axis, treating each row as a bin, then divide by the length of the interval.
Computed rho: 3.51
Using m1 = 16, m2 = 17.9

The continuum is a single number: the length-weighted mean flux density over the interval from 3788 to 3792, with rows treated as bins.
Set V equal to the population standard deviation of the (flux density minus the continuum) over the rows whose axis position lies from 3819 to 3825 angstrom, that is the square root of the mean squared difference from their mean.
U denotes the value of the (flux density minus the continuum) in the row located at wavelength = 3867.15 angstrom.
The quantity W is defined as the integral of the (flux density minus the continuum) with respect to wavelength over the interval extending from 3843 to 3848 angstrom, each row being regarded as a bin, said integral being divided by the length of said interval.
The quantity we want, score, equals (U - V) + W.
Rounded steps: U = 1.0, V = 2.51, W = 0.0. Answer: -1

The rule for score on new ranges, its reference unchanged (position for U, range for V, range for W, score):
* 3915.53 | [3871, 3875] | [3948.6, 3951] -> 4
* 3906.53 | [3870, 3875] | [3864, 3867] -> -3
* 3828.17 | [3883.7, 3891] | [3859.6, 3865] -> -9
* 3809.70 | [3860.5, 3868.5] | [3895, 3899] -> -6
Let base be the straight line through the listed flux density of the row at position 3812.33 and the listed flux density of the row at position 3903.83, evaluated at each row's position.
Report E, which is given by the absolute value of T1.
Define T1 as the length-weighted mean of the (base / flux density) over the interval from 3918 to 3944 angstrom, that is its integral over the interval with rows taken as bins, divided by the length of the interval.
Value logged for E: 1.51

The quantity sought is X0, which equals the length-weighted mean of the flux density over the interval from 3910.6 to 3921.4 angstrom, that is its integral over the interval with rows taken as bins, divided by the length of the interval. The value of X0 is 20.2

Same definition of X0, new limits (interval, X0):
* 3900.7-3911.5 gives 18.7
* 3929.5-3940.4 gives 15.7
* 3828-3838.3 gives 9.7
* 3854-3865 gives 18.4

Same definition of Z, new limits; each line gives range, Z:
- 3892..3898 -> -4.8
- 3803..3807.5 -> -5.1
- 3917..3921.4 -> -6.4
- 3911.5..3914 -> -6.5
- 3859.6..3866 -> -5.7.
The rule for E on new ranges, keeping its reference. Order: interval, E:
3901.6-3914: 1.14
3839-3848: 0.85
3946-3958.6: 1.49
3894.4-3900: 1.56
